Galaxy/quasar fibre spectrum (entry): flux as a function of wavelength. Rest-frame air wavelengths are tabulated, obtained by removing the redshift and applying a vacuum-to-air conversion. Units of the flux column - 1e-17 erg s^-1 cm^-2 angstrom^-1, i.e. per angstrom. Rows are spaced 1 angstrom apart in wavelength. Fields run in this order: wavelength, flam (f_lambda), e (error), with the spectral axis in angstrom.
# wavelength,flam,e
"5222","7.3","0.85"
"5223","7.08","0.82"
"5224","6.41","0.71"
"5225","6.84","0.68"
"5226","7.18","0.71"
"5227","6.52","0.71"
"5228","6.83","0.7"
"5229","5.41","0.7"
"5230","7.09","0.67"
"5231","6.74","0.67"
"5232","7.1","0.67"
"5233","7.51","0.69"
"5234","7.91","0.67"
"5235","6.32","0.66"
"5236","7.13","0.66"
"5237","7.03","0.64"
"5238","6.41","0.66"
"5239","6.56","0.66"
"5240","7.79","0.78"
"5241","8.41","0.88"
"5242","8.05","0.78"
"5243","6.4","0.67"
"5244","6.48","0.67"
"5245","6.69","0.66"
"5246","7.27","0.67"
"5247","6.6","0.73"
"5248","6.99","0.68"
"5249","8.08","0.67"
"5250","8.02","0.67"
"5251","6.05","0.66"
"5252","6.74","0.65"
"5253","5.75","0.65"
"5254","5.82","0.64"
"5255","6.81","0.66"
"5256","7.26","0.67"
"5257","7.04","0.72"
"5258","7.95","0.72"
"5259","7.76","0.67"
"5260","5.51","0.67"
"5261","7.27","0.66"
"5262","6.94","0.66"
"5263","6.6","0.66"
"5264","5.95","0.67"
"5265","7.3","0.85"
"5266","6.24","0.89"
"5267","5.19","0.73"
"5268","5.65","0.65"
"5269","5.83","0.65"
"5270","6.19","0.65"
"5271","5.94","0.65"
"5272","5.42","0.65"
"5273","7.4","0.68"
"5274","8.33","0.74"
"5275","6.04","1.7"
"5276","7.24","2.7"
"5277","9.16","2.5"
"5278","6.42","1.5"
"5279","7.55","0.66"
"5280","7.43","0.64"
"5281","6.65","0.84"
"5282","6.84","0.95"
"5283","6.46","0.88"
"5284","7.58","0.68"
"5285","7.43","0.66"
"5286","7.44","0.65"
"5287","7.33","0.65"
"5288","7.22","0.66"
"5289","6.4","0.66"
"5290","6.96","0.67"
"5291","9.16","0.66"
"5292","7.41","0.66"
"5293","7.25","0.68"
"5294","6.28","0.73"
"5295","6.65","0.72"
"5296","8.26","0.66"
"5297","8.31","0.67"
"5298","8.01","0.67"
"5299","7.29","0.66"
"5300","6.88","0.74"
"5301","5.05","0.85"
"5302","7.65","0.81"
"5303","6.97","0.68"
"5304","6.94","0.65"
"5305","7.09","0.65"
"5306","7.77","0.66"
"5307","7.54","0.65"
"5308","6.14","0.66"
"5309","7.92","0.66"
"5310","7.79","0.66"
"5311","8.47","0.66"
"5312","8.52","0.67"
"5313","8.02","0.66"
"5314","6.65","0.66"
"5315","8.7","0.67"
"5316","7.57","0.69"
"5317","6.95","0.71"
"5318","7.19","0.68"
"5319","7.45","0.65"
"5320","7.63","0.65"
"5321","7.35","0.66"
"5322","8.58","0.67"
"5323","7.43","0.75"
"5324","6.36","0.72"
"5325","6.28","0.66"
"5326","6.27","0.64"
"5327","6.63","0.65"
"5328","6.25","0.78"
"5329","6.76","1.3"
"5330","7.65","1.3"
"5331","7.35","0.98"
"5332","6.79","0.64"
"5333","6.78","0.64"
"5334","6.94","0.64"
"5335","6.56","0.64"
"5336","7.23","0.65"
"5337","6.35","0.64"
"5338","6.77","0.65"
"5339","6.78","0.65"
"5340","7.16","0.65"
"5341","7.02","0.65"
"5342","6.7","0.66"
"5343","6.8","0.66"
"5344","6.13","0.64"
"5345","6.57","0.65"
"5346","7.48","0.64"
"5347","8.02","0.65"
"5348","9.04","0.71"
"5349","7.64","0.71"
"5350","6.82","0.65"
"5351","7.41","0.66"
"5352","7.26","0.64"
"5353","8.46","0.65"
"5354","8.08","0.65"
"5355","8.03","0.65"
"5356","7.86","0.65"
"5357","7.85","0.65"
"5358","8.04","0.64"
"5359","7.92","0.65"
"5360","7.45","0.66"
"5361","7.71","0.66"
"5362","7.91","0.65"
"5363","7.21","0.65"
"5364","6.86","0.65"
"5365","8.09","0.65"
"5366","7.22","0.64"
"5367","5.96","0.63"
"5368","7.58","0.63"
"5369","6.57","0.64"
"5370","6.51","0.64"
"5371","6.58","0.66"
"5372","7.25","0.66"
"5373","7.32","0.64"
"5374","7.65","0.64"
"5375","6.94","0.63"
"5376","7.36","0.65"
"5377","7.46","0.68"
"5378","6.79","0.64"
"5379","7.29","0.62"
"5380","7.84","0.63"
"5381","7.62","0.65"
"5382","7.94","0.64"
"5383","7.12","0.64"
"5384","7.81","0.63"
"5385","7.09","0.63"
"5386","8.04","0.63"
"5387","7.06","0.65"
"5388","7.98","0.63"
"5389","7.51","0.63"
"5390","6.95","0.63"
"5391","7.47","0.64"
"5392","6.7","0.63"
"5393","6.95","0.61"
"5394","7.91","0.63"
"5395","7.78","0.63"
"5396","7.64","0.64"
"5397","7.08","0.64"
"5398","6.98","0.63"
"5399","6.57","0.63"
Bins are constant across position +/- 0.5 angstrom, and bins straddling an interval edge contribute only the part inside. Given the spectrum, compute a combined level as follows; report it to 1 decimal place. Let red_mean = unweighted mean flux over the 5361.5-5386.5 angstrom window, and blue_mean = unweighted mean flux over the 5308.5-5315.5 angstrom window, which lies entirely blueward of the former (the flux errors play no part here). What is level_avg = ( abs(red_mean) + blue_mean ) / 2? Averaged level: 7.6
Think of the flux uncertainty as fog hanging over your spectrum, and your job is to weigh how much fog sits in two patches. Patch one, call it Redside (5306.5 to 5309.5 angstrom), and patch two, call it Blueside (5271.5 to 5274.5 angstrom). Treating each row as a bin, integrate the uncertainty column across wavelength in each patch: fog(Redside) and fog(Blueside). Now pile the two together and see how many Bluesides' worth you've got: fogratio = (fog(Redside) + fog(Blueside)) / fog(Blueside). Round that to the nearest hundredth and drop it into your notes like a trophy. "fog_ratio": 1.95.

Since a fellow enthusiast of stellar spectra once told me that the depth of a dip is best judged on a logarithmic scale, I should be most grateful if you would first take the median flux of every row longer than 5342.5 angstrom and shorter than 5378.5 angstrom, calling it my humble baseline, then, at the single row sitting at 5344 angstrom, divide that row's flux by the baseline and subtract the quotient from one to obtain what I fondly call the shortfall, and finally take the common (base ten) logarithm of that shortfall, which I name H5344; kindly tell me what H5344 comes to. -0.76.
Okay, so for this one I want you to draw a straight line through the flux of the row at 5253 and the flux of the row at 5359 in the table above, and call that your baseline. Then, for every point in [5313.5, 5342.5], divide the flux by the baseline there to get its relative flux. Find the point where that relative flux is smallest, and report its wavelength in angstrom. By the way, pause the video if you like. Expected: 5337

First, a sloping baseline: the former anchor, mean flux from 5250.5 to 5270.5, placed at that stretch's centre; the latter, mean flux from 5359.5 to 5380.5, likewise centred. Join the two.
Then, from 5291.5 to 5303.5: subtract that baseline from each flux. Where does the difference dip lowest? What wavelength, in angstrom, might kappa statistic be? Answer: 5301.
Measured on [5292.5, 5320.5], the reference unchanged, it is 5301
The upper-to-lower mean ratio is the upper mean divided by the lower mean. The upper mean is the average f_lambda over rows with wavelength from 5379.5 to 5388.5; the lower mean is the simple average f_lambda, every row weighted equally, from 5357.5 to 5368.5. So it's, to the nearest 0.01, 1.02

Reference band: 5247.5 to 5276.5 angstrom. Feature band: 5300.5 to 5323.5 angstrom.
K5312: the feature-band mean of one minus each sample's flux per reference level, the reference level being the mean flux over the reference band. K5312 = -0.12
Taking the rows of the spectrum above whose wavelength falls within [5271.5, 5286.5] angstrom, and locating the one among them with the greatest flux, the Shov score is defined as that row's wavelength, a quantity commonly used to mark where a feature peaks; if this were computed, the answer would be 5277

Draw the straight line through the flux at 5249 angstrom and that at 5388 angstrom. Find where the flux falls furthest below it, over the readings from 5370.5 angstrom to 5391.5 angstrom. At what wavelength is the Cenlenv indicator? 5371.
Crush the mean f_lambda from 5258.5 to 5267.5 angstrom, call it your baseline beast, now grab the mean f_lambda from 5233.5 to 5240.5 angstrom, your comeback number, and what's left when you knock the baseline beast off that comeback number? 0.49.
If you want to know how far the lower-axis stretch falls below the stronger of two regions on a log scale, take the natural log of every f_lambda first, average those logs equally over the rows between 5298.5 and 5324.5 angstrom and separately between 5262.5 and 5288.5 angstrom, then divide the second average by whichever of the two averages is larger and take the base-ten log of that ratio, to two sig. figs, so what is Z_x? -0.019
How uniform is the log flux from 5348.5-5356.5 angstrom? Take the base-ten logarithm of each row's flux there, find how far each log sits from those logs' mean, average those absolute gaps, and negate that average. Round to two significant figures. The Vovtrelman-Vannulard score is -0.023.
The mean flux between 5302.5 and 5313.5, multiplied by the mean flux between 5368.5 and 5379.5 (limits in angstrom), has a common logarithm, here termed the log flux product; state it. 1.73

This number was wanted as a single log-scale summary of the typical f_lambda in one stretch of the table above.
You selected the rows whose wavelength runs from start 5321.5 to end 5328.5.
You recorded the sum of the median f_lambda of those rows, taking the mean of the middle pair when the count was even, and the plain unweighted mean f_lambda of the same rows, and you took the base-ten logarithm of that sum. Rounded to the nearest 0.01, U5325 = 1.12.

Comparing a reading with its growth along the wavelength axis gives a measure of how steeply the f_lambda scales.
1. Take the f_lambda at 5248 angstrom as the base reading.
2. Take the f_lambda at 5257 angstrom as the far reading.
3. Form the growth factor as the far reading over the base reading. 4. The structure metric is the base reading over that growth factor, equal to 6.9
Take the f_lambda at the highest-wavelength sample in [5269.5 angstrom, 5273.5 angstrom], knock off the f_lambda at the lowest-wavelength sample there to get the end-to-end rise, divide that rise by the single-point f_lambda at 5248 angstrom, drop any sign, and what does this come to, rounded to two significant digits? 0.17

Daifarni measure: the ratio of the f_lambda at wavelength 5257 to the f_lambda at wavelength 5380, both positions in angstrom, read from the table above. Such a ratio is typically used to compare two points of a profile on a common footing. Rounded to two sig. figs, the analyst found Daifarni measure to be 0.90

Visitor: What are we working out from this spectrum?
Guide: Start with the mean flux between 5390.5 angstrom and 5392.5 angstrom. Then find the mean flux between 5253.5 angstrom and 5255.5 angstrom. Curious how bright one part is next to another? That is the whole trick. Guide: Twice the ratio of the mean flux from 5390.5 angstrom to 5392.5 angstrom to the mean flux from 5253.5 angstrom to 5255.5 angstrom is 2.24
